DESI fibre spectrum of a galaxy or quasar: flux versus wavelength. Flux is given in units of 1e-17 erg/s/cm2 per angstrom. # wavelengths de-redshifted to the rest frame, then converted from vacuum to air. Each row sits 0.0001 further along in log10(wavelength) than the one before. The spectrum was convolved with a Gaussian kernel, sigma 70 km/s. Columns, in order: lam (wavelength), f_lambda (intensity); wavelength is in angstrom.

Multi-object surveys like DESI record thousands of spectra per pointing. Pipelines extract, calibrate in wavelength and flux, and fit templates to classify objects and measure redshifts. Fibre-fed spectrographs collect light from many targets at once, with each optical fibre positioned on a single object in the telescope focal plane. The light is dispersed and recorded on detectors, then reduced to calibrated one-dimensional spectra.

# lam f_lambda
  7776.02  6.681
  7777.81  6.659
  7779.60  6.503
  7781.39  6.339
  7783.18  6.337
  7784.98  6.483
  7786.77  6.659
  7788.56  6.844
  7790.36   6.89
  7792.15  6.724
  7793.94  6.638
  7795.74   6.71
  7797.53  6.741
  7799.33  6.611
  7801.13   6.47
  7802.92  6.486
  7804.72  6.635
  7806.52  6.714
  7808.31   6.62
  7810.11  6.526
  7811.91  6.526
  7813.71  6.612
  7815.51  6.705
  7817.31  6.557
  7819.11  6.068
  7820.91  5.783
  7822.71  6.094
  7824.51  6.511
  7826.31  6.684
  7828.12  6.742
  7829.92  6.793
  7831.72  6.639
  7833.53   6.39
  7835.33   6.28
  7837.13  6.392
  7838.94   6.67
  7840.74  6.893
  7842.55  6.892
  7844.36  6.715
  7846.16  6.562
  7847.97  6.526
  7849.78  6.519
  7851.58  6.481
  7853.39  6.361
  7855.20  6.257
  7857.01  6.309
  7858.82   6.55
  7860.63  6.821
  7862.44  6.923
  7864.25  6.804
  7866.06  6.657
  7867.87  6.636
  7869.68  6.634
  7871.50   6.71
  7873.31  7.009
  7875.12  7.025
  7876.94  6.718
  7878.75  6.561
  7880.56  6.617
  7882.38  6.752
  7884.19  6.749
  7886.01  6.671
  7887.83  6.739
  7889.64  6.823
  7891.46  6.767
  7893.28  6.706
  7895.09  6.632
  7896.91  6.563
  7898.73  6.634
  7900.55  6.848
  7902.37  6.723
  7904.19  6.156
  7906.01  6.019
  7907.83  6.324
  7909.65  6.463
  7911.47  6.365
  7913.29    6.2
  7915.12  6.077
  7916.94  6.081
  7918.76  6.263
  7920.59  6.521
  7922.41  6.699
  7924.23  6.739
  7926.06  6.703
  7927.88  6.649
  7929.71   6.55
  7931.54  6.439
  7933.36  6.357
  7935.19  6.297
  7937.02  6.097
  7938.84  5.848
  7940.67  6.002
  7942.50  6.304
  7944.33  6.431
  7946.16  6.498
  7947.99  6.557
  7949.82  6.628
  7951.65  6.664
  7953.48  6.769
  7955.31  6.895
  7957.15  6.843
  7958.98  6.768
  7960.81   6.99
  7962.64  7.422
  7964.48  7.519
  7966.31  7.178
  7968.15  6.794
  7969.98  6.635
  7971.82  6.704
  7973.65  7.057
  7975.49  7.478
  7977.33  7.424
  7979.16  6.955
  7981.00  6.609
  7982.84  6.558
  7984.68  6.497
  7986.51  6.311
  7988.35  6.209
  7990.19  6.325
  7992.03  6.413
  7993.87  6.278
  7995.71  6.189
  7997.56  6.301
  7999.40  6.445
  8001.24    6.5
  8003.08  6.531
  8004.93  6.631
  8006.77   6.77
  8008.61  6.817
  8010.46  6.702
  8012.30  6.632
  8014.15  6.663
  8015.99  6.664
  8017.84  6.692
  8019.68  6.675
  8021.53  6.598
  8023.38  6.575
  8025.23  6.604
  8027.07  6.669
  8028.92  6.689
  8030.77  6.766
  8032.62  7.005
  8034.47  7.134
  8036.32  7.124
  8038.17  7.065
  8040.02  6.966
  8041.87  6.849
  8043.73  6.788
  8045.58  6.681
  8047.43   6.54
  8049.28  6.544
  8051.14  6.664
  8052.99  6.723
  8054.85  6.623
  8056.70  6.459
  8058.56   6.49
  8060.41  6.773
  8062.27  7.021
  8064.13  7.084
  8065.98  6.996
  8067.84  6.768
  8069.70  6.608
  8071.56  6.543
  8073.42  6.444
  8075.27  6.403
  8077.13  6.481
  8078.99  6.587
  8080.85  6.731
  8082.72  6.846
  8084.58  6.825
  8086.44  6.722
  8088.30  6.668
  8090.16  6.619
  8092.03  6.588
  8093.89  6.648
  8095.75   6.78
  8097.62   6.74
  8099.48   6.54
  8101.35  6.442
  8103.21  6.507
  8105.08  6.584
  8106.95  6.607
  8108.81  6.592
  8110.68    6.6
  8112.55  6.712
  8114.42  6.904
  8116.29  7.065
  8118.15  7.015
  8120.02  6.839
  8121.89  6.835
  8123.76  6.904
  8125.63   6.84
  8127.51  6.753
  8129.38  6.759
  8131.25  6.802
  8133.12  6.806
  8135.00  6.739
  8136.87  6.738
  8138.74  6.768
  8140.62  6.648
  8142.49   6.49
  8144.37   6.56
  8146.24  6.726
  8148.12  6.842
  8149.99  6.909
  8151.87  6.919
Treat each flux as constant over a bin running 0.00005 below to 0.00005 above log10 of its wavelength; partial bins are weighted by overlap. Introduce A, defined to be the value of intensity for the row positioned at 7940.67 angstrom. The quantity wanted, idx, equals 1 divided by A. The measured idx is 0.167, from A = 6.002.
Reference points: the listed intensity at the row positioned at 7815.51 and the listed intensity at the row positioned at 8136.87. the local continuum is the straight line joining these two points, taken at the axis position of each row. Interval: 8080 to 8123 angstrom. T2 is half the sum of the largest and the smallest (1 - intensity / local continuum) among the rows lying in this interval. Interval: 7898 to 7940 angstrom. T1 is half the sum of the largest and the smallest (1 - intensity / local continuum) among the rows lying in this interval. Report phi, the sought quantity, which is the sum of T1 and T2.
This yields 0.052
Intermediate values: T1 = 0.055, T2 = 0.00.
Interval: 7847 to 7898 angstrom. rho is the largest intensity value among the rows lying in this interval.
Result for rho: 7.025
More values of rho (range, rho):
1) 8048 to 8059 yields 6.723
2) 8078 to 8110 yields 6.846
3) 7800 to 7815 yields 6.714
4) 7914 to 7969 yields 7.519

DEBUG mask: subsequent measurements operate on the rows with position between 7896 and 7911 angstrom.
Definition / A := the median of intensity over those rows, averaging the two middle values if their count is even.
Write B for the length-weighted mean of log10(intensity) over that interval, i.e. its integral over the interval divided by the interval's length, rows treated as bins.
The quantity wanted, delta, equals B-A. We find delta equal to -5.70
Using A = 6.51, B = 0.810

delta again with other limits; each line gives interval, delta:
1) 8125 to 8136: -5.95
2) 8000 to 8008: -5.76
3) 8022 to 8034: -5.85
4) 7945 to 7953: -5.77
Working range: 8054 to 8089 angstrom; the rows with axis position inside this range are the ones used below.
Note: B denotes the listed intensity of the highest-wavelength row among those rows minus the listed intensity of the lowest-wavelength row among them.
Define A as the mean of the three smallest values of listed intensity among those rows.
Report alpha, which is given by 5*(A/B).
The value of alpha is 715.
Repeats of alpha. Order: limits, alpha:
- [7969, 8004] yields -299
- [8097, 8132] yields 524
